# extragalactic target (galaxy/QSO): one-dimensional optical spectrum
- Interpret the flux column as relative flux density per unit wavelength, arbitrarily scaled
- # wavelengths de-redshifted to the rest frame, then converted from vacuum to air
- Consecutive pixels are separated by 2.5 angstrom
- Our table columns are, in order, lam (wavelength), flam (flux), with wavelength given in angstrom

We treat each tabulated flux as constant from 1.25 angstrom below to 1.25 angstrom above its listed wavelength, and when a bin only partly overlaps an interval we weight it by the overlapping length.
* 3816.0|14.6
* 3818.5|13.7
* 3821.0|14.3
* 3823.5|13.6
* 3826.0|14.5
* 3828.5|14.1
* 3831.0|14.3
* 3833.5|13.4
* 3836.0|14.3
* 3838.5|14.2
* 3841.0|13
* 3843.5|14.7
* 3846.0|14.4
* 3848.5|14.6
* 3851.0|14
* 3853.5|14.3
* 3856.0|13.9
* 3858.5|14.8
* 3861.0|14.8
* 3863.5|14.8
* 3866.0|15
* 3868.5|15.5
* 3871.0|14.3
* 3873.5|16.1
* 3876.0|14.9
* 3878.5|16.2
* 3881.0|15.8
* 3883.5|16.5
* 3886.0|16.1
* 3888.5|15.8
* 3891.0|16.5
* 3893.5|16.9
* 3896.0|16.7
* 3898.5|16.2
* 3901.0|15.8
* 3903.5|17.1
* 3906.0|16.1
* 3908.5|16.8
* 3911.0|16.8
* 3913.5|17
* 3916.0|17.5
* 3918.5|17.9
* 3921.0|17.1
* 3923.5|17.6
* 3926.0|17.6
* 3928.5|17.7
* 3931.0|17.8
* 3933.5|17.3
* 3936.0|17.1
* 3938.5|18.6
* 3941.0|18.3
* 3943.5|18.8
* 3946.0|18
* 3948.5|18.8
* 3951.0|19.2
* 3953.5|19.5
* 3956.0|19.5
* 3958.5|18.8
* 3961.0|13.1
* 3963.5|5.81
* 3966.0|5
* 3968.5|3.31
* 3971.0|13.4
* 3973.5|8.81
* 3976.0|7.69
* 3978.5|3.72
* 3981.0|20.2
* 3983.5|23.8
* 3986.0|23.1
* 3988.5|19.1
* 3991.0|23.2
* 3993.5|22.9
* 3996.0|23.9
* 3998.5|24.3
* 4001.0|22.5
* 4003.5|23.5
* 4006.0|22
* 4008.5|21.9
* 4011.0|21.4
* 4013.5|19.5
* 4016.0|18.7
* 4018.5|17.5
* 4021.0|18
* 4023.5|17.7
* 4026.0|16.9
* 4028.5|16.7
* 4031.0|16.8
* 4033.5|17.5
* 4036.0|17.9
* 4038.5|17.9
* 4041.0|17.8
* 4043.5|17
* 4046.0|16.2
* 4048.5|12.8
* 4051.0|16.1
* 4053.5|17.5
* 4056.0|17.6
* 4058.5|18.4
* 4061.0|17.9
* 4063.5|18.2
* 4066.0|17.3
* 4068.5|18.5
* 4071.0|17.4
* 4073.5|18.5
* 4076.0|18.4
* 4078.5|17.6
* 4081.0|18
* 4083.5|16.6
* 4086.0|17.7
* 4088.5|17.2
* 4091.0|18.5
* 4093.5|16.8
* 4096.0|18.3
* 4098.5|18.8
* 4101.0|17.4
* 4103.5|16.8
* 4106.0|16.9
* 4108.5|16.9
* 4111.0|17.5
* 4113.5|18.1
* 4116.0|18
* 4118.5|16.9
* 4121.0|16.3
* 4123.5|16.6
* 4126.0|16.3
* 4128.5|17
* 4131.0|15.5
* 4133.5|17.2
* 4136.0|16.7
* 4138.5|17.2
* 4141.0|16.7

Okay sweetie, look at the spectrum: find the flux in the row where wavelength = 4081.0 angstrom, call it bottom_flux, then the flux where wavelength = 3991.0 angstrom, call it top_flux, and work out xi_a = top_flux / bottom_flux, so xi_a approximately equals 1.29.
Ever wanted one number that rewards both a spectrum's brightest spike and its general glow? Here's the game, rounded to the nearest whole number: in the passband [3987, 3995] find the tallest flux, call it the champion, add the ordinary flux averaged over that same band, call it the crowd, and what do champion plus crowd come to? 45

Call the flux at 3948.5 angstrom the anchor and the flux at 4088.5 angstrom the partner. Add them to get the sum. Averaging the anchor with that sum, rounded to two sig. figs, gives 27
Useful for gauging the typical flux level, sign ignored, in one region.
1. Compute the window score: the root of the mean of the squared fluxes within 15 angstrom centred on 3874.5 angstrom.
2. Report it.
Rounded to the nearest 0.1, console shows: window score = 15.5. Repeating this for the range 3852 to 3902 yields 15.6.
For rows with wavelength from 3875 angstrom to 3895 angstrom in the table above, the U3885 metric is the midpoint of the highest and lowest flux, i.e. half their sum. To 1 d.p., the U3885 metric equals 15.9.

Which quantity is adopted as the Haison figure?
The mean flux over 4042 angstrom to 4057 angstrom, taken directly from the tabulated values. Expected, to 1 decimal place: 16.2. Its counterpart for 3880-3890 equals 16.1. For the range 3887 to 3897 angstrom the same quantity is 16.5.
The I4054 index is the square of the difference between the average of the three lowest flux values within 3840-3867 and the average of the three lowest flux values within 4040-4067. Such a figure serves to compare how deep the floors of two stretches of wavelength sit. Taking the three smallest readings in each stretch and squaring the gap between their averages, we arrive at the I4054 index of 2.0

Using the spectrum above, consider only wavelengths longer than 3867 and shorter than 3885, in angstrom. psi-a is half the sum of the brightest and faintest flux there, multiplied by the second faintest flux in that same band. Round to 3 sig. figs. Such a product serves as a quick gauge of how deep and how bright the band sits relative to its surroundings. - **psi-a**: 229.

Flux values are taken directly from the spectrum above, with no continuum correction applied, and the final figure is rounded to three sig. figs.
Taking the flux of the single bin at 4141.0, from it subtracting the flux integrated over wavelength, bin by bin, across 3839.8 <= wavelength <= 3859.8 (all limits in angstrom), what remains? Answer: -268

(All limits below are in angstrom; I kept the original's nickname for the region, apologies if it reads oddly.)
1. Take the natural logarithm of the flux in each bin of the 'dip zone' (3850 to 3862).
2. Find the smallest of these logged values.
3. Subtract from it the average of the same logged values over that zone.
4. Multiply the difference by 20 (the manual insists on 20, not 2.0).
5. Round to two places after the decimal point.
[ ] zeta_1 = -0.64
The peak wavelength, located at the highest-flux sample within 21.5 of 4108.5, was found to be 4098.5 angstrom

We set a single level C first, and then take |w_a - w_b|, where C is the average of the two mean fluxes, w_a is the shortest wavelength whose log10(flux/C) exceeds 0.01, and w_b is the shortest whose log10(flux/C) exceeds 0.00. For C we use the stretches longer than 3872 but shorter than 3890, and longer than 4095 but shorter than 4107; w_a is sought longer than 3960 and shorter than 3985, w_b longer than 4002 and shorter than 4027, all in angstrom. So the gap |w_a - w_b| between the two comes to 22.5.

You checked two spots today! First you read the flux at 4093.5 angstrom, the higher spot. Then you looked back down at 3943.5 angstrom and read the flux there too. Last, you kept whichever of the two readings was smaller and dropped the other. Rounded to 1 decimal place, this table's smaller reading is 16.8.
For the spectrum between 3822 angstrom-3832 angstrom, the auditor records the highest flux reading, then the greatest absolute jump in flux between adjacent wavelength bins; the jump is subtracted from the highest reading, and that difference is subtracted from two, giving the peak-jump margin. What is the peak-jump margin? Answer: -11.6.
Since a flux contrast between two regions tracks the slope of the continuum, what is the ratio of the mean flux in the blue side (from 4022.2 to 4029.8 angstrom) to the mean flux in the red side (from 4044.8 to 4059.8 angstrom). 1.04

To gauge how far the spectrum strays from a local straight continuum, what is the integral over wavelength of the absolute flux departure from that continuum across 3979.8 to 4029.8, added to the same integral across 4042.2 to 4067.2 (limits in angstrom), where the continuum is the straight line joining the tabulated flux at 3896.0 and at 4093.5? 234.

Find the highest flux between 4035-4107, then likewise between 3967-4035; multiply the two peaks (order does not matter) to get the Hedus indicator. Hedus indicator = 457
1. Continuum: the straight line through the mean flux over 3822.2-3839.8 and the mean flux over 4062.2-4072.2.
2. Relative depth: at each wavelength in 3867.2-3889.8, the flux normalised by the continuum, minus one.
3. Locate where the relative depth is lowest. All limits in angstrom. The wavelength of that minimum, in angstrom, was 3871.0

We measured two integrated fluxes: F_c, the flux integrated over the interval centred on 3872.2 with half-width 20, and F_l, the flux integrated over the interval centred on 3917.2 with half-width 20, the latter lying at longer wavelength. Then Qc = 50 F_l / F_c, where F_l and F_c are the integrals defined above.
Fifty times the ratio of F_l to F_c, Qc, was 56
